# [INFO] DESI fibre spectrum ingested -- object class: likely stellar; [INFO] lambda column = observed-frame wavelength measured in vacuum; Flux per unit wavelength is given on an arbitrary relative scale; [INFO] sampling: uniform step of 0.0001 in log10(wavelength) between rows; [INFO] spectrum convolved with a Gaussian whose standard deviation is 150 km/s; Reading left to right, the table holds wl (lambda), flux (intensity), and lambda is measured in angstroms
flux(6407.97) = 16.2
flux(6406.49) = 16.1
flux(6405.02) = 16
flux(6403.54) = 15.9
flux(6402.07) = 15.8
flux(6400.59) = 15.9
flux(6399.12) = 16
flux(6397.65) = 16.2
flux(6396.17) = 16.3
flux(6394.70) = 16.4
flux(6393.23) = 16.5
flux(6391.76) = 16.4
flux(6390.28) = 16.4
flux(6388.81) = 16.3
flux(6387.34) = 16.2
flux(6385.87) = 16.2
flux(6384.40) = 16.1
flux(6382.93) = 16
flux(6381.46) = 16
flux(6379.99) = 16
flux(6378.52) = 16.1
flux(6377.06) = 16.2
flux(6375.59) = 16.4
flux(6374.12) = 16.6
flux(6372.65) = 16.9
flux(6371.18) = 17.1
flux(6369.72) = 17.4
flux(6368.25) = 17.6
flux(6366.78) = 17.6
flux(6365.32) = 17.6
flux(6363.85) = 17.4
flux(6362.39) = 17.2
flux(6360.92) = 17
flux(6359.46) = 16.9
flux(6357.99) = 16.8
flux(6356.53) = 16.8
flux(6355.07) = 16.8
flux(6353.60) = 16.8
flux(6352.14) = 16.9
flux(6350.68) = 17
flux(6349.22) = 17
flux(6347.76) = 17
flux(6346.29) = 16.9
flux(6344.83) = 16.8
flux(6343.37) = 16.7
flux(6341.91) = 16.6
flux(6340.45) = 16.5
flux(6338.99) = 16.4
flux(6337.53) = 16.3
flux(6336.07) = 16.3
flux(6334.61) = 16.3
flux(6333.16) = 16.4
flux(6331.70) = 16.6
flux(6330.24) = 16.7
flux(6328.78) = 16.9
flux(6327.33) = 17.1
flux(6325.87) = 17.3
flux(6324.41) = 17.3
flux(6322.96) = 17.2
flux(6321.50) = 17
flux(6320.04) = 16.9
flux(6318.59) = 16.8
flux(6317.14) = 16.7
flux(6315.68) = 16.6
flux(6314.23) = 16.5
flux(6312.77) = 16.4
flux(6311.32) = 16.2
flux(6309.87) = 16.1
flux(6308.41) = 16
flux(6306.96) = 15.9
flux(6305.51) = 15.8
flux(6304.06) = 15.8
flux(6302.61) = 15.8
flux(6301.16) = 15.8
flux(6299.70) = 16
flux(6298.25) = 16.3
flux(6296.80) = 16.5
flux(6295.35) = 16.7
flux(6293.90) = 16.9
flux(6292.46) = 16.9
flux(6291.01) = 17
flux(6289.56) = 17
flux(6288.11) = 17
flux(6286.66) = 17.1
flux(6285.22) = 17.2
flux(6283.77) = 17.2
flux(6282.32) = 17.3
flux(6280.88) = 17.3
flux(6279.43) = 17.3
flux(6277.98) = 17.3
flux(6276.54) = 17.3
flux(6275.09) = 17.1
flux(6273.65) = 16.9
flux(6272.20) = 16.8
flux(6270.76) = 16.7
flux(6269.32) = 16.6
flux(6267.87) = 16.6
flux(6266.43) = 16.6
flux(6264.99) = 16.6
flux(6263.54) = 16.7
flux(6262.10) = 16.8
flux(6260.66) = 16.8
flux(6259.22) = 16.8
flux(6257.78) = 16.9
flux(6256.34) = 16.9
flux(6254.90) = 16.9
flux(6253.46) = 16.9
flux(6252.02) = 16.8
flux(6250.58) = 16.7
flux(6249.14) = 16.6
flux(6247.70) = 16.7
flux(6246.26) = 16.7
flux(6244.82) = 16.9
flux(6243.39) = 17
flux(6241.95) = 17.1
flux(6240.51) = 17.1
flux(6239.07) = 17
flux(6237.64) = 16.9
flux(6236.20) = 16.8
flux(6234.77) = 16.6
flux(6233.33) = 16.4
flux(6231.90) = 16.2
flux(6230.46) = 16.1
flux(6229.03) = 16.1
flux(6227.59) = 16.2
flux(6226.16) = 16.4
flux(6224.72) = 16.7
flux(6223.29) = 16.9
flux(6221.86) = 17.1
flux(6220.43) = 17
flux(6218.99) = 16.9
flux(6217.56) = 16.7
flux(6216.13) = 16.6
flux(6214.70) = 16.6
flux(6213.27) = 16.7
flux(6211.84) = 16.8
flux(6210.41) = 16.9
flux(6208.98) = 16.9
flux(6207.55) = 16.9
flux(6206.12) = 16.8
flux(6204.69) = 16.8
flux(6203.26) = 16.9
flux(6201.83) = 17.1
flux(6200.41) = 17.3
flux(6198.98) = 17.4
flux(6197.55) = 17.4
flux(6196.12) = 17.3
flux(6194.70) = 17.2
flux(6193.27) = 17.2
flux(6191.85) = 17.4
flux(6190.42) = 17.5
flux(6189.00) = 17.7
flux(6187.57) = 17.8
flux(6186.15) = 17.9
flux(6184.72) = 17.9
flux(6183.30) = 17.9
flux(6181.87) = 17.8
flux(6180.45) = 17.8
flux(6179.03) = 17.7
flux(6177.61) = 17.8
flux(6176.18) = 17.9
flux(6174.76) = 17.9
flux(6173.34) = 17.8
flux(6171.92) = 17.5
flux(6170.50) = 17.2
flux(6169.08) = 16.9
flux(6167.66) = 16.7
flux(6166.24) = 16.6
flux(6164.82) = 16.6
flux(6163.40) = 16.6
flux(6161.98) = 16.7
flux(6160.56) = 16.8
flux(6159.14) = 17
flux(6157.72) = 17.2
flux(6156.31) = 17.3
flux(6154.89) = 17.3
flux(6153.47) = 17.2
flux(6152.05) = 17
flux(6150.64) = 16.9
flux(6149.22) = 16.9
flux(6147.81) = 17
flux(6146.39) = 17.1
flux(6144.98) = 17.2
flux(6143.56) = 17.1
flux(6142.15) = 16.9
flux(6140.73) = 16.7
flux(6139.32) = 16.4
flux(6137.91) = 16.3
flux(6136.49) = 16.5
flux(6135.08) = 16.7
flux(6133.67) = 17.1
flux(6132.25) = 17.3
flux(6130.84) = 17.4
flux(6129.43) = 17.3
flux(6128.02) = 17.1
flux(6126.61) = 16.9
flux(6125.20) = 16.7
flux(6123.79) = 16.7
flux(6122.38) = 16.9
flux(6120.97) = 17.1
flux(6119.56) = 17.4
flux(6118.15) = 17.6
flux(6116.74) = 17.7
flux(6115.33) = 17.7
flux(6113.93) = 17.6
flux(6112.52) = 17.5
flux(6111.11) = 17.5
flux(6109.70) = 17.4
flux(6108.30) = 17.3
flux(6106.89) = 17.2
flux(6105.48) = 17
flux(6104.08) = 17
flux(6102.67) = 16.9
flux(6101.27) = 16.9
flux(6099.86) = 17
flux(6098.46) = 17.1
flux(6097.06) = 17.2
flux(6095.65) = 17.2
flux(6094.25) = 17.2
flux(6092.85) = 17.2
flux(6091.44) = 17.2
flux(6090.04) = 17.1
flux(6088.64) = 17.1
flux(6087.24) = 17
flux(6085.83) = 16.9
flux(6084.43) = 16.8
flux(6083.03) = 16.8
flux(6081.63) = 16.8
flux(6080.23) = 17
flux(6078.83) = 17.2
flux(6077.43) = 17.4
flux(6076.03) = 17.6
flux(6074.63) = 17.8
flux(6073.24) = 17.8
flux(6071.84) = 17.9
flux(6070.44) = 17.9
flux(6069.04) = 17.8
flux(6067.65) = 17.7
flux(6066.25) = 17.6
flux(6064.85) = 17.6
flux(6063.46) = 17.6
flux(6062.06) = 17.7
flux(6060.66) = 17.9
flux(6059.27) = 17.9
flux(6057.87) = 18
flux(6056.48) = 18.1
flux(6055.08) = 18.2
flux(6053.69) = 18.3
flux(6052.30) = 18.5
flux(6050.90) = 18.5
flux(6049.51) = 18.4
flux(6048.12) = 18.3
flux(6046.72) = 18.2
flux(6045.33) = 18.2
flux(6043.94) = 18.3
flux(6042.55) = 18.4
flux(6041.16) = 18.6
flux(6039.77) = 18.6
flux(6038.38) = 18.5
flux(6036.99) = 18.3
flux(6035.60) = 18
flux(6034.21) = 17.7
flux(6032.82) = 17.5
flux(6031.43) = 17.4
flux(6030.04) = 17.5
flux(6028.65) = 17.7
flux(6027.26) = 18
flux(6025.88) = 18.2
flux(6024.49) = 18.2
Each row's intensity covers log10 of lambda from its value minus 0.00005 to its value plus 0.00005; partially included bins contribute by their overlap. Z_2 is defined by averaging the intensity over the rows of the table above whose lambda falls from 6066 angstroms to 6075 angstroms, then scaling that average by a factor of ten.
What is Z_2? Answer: 178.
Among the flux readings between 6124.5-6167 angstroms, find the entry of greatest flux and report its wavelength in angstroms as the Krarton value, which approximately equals 6130.84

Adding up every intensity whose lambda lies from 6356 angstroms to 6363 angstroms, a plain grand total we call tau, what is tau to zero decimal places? 85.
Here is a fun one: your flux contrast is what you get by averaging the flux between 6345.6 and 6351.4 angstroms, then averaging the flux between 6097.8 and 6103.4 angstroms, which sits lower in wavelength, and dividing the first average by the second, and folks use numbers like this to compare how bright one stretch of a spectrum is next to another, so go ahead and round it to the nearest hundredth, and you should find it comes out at 1.00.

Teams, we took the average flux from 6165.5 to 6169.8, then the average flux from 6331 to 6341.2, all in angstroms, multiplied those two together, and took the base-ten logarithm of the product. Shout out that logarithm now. 2.44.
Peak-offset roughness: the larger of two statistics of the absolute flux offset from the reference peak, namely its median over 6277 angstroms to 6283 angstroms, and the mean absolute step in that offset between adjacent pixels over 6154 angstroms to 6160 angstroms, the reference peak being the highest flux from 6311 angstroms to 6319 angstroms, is 0.5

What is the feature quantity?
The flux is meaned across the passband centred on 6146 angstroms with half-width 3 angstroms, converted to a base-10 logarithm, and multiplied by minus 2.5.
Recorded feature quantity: -3.08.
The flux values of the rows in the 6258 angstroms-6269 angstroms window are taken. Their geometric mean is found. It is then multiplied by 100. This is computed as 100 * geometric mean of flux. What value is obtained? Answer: 1670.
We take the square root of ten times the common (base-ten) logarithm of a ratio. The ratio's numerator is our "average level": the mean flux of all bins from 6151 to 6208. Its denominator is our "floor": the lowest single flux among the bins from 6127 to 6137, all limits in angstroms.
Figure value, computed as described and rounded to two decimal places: 0.45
